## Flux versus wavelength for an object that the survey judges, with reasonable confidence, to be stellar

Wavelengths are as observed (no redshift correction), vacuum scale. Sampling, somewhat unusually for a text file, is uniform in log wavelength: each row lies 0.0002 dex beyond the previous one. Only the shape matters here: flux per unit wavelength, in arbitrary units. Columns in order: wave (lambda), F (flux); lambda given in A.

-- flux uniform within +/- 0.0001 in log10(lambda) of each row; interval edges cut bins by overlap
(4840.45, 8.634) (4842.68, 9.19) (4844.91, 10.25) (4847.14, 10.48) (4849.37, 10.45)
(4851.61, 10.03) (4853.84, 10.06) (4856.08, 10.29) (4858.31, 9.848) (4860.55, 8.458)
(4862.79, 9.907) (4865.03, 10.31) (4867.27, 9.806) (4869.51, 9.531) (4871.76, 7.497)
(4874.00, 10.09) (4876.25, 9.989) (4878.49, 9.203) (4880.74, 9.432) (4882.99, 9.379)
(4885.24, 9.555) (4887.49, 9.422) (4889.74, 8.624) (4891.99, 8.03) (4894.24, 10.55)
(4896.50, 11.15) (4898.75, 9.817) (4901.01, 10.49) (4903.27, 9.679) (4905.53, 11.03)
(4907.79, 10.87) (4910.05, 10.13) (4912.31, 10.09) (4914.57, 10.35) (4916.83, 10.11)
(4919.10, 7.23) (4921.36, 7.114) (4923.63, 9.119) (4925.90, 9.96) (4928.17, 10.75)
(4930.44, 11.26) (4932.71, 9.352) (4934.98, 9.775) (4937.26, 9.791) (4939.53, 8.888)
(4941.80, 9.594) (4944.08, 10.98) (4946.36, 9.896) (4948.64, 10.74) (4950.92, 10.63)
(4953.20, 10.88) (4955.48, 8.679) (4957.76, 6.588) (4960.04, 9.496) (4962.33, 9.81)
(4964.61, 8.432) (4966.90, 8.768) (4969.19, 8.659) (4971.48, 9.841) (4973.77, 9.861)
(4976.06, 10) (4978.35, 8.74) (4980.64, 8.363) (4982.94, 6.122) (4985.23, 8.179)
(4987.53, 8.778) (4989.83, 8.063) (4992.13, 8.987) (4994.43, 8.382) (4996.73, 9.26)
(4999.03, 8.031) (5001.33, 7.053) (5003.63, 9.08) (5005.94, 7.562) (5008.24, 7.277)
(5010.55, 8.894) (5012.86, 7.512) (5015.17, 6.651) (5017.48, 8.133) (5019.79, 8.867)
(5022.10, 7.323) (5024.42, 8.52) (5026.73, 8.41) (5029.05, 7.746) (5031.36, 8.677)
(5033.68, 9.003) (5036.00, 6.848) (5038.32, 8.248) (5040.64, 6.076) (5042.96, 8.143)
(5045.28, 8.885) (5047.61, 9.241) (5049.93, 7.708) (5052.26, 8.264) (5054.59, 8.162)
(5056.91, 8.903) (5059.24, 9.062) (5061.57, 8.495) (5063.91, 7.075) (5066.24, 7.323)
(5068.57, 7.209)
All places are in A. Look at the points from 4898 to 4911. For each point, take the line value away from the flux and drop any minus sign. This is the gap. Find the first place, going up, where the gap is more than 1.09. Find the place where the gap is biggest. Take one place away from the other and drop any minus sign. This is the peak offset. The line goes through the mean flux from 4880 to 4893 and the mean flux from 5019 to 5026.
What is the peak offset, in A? 4.5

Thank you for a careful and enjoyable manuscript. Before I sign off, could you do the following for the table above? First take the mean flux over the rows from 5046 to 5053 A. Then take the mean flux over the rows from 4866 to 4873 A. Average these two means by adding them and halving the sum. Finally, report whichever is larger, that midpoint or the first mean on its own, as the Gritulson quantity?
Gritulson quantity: 8.7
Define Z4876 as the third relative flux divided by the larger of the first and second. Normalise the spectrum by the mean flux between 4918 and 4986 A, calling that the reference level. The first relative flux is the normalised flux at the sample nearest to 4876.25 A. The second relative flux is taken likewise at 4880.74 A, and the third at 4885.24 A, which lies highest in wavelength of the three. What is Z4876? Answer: 0.96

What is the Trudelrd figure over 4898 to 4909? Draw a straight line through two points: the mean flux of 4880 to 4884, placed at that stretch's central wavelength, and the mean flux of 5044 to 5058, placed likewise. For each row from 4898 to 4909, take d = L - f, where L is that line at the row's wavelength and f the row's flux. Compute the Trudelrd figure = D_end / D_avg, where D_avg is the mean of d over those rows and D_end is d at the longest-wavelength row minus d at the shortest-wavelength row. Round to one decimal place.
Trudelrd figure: 1.0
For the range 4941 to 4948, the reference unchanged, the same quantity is 0.3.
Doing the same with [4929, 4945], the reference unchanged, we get -0.3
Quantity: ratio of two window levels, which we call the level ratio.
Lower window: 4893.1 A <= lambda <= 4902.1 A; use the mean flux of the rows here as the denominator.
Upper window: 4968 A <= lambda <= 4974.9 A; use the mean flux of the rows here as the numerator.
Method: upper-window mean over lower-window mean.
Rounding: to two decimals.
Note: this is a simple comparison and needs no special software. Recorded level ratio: 0.90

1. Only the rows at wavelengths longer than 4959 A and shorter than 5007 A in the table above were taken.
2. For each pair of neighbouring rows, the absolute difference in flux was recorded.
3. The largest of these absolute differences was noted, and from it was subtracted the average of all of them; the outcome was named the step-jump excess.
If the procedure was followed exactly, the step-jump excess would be 1.3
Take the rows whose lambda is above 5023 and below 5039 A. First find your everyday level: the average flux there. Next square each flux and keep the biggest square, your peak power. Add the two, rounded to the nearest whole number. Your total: 89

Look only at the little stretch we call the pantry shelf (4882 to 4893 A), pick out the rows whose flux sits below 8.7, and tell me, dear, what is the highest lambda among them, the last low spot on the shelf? 4891.99 A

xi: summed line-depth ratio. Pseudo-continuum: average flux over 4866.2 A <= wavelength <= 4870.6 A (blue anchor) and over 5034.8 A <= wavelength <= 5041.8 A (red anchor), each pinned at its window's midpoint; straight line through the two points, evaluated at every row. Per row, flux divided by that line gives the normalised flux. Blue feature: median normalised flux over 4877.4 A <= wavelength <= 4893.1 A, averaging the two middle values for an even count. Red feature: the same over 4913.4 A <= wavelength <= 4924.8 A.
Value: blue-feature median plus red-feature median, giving 2.03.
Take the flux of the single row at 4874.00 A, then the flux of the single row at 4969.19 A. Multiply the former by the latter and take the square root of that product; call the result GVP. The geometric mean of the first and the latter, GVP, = 9.3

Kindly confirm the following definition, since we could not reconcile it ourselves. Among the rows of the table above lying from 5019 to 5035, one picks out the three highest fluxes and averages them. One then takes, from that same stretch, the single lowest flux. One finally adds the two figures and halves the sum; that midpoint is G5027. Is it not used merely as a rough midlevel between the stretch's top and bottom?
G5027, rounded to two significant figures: 8.1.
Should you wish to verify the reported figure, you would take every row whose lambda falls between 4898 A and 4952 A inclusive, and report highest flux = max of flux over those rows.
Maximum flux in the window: 11.26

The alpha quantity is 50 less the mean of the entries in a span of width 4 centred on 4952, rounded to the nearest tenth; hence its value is 39.2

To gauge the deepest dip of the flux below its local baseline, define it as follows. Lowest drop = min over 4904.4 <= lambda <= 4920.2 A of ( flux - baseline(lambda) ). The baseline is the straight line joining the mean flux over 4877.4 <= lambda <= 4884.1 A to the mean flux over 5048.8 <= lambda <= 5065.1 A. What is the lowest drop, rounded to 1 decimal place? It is -1.9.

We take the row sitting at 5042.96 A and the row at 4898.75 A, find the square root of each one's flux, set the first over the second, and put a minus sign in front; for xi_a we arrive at -0.91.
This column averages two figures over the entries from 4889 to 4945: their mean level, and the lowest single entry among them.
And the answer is 8.5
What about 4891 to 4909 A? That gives 9.1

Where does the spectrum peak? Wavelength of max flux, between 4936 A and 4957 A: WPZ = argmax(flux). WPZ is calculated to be 4944.08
